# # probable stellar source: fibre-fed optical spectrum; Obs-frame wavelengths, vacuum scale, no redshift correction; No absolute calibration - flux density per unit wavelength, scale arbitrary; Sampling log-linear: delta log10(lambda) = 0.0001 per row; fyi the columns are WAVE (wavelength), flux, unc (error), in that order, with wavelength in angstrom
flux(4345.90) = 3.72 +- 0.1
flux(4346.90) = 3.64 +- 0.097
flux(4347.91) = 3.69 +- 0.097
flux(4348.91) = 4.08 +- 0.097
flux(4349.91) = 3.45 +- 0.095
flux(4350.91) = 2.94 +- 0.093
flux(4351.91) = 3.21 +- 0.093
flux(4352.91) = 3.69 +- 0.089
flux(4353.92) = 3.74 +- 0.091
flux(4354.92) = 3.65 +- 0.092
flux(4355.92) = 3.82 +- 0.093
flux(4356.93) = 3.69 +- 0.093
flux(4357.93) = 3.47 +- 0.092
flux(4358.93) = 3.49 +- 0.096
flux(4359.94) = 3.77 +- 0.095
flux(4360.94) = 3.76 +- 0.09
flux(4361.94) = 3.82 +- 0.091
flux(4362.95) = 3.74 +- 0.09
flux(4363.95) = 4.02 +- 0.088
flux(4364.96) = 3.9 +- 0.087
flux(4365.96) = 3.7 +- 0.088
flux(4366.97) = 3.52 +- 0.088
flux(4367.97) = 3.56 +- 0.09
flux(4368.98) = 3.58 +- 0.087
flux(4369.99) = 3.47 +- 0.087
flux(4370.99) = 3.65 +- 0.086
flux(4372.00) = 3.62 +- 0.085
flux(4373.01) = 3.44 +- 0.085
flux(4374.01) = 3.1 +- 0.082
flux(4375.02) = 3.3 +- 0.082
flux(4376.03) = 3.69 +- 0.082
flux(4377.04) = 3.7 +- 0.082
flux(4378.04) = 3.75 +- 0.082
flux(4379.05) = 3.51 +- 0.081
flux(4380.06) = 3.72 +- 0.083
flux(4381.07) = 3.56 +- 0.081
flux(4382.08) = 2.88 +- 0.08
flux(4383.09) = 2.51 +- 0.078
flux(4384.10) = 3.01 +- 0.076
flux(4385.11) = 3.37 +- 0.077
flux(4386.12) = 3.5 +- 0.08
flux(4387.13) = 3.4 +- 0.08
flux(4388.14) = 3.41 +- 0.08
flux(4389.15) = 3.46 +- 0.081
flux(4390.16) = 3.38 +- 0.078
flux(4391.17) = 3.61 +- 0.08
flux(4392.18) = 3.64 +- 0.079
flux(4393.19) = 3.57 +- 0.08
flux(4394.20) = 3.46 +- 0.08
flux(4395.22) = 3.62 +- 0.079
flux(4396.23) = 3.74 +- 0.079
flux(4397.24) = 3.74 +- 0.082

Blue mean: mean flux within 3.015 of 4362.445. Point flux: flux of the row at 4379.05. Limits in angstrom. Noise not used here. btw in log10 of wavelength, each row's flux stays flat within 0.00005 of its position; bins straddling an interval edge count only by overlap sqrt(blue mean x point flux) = 3.67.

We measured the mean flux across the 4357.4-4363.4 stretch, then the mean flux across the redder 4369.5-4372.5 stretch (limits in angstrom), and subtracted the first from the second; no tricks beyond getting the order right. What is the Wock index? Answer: -0.09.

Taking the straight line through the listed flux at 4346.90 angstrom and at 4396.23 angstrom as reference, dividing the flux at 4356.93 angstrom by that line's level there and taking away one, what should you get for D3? 0.008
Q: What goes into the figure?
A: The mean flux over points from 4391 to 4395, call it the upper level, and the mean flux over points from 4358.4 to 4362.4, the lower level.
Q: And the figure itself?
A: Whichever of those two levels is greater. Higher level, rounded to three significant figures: 3.71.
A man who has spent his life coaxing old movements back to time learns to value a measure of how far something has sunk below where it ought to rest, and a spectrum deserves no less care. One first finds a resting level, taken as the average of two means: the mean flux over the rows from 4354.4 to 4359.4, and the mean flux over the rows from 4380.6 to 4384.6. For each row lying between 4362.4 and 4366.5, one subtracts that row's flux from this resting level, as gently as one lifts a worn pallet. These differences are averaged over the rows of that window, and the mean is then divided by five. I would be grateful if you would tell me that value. -0.11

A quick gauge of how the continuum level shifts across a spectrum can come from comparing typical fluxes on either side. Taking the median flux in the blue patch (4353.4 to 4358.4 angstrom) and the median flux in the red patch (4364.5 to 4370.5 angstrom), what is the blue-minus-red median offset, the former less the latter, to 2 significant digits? 0.12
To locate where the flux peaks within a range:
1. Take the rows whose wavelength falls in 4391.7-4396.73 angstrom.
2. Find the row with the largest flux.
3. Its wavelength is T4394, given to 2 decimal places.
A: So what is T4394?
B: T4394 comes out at 4396.23 angstrom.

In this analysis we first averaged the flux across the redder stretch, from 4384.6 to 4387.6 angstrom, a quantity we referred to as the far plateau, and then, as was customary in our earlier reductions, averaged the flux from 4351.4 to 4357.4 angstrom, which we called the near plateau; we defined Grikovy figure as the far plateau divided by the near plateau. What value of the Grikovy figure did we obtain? 0.94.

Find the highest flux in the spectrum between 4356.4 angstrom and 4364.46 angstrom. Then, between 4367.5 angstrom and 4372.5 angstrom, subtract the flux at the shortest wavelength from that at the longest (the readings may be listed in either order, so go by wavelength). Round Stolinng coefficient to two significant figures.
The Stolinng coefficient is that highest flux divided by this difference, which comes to 67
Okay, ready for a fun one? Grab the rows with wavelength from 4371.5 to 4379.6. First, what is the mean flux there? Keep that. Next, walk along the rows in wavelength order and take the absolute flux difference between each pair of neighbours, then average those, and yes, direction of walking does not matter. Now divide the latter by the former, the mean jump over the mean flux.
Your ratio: 0.057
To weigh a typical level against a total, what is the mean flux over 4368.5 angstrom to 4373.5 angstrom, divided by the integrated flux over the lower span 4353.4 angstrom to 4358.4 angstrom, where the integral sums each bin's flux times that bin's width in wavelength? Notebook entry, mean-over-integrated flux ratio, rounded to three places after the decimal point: 0.193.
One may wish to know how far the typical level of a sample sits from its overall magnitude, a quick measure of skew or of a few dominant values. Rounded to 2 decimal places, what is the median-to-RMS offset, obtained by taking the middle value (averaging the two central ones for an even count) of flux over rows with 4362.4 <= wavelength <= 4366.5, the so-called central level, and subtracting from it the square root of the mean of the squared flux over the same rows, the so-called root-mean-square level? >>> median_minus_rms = -0.02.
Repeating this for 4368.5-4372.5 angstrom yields 0.02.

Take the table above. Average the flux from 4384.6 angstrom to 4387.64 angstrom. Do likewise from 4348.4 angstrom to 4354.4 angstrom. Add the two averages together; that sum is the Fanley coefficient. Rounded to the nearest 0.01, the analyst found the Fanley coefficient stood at 6.94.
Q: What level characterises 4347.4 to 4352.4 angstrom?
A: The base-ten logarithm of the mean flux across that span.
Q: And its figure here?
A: 0.541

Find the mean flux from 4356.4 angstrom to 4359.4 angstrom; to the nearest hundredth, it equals 3.55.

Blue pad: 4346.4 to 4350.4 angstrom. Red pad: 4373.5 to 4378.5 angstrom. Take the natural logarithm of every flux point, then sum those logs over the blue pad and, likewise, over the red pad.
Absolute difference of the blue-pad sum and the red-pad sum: 1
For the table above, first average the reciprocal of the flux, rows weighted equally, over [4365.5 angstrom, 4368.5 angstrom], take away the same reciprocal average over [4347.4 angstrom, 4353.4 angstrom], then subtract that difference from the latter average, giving 0.298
